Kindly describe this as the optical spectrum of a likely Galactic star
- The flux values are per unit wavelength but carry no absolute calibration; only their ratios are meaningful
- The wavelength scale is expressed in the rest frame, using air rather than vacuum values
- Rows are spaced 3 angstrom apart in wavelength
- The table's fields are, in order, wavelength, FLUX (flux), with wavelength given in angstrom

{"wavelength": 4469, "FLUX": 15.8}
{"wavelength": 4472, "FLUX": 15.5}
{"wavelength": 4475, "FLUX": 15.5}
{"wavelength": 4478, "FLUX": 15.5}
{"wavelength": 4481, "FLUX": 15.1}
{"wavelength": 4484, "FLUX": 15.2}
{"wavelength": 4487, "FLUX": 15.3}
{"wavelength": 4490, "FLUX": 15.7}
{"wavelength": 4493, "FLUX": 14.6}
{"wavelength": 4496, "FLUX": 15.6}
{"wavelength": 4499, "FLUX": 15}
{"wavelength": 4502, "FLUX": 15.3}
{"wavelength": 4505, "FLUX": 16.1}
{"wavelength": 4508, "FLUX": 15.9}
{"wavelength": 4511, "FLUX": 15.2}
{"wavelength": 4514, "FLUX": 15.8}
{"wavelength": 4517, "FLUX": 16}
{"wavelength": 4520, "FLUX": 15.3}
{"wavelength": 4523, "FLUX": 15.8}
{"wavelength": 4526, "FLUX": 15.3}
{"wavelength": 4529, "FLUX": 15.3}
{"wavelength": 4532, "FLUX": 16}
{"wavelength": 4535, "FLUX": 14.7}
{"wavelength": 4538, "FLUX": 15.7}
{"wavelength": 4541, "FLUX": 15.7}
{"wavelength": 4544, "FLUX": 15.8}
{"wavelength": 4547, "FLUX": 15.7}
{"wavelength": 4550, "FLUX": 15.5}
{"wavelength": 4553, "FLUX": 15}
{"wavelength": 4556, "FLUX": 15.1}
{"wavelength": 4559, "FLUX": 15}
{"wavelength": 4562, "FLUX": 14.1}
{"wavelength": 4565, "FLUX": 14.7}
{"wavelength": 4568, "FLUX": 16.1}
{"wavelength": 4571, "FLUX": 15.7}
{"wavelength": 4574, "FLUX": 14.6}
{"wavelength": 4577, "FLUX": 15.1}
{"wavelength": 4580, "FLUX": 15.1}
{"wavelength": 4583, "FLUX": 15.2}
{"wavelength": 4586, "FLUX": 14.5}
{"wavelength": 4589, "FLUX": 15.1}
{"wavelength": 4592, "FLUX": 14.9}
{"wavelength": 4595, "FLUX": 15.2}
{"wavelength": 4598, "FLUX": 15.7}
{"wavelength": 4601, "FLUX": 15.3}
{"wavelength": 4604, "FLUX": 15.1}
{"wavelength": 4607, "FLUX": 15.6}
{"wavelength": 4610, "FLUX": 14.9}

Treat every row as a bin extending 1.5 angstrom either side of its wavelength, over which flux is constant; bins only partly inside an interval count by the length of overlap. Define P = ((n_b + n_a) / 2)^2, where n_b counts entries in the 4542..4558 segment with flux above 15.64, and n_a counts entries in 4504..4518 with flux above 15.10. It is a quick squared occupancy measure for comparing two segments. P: 12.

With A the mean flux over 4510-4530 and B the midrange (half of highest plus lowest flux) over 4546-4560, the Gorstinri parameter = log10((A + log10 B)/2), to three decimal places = 0.922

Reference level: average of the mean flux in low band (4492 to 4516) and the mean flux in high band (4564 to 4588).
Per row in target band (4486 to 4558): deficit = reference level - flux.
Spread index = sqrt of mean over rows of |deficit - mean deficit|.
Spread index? 0.59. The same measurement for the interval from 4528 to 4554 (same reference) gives 0.57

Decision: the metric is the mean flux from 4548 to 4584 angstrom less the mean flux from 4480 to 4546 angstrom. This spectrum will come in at -0.37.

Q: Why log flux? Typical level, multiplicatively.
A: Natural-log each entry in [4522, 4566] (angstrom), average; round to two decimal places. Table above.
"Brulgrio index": 2.73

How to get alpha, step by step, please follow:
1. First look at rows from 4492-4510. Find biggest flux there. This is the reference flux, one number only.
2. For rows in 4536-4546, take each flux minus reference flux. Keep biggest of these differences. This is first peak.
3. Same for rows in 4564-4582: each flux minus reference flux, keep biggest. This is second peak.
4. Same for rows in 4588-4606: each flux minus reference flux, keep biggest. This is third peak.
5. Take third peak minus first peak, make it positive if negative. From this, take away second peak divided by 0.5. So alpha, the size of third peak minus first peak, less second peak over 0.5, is 0.10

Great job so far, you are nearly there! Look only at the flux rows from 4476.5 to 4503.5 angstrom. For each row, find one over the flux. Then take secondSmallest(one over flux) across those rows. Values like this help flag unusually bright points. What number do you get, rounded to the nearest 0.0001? 0.0641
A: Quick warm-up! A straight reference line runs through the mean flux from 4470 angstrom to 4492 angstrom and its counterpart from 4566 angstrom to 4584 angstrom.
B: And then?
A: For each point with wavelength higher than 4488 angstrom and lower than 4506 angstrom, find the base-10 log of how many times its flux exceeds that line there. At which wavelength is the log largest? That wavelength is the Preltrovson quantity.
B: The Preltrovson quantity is 4505 angstrom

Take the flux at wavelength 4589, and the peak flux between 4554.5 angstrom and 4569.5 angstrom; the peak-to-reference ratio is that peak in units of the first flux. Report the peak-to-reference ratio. 1.07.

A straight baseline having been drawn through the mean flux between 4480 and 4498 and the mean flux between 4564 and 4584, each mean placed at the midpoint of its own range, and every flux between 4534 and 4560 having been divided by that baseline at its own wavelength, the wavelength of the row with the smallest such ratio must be 4535 angstrom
